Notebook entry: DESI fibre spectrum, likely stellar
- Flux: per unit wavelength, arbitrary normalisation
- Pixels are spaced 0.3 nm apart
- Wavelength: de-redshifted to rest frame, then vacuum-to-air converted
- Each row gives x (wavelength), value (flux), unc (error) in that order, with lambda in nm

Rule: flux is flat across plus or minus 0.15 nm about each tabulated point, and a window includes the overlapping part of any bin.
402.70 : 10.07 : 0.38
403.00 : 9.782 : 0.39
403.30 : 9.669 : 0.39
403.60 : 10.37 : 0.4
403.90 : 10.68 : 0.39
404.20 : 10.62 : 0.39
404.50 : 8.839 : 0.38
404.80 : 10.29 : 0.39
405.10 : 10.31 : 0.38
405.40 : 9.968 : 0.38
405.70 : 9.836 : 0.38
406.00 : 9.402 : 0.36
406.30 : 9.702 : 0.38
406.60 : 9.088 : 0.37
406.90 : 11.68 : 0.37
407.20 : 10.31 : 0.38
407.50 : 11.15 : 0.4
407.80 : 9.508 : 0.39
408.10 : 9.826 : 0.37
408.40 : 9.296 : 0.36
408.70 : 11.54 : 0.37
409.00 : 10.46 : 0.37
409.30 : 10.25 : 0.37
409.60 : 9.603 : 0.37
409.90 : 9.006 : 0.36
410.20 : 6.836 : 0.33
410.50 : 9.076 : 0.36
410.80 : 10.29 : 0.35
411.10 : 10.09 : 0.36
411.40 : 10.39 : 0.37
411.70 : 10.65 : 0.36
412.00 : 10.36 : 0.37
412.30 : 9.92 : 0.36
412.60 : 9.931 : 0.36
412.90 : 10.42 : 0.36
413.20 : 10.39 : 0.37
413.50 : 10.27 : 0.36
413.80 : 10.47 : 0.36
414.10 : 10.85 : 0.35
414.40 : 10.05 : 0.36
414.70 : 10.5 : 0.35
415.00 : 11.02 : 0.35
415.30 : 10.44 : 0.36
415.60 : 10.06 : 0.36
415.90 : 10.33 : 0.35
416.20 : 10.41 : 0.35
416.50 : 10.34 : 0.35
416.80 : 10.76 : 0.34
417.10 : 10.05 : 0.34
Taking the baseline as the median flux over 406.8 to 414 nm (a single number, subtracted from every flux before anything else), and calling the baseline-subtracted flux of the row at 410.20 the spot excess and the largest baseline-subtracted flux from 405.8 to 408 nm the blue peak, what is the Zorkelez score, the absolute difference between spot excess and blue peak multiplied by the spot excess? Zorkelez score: -16.7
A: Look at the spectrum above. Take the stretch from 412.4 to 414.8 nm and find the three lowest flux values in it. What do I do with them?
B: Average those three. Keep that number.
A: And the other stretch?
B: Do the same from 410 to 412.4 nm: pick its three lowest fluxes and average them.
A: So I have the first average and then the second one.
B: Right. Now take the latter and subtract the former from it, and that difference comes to -1.5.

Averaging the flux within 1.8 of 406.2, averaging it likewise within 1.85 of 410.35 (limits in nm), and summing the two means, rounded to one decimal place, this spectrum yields 19.9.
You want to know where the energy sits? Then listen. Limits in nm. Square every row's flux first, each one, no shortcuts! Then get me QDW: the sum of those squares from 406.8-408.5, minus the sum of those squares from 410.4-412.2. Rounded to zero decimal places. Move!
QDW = 22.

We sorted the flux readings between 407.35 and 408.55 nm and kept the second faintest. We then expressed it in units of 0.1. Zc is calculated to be 95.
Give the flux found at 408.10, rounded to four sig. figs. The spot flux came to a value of 9.826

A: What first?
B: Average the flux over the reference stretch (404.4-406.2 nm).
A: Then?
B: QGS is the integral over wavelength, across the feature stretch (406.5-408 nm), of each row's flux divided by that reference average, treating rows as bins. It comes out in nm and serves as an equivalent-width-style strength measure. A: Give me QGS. 1.59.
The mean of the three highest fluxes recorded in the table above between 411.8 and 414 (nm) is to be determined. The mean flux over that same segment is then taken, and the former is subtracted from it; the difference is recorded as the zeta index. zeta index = -0.2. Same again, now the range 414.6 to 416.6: -0.2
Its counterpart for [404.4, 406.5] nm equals -0.4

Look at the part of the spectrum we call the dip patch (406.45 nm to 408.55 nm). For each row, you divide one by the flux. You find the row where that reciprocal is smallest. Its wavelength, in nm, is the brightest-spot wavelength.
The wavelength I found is 406.90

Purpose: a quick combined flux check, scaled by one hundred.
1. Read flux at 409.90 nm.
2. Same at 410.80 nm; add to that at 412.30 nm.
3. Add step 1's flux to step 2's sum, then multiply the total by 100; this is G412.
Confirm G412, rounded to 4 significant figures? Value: 2922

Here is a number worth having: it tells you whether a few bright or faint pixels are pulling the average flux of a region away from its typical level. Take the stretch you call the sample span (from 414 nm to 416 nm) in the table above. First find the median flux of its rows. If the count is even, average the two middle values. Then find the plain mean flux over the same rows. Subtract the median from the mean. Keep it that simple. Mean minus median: 0.0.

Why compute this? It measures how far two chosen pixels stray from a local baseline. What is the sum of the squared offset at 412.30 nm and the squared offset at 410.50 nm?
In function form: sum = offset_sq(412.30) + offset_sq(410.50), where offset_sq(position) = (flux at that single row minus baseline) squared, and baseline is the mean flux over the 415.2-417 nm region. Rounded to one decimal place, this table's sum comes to 1.9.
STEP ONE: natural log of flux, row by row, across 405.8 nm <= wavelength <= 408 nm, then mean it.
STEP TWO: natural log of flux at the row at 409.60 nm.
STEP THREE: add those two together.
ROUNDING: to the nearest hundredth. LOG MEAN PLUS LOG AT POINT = 4.57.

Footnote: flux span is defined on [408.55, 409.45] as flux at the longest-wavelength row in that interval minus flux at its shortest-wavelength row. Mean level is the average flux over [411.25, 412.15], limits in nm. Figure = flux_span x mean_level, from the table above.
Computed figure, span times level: -14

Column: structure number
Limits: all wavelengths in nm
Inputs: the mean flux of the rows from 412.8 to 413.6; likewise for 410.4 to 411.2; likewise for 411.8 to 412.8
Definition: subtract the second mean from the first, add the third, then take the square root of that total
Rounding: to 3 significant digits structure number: 3.26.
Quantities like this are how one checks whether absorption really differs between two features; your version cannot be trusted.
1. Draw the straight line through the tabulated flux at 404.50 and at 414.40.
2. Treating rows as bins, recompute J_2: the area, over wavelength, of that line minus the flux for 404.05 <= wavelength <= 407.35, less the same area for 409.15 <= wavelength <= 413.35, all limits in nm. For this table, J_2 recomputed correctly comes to -2.8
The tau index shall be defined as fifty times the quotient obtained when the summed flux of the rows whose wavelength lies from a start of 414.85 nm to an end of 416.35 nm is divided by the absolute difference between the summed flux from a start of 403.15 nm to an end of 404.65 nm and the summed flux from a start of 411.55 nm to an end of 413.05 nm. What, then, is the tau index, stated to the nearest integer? 2369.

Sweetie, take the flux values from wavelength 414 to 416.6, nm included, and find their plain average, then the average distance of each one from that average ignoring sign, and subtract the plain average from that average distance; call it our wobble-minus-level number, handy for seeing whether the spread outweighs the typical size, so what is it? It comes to -10.2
